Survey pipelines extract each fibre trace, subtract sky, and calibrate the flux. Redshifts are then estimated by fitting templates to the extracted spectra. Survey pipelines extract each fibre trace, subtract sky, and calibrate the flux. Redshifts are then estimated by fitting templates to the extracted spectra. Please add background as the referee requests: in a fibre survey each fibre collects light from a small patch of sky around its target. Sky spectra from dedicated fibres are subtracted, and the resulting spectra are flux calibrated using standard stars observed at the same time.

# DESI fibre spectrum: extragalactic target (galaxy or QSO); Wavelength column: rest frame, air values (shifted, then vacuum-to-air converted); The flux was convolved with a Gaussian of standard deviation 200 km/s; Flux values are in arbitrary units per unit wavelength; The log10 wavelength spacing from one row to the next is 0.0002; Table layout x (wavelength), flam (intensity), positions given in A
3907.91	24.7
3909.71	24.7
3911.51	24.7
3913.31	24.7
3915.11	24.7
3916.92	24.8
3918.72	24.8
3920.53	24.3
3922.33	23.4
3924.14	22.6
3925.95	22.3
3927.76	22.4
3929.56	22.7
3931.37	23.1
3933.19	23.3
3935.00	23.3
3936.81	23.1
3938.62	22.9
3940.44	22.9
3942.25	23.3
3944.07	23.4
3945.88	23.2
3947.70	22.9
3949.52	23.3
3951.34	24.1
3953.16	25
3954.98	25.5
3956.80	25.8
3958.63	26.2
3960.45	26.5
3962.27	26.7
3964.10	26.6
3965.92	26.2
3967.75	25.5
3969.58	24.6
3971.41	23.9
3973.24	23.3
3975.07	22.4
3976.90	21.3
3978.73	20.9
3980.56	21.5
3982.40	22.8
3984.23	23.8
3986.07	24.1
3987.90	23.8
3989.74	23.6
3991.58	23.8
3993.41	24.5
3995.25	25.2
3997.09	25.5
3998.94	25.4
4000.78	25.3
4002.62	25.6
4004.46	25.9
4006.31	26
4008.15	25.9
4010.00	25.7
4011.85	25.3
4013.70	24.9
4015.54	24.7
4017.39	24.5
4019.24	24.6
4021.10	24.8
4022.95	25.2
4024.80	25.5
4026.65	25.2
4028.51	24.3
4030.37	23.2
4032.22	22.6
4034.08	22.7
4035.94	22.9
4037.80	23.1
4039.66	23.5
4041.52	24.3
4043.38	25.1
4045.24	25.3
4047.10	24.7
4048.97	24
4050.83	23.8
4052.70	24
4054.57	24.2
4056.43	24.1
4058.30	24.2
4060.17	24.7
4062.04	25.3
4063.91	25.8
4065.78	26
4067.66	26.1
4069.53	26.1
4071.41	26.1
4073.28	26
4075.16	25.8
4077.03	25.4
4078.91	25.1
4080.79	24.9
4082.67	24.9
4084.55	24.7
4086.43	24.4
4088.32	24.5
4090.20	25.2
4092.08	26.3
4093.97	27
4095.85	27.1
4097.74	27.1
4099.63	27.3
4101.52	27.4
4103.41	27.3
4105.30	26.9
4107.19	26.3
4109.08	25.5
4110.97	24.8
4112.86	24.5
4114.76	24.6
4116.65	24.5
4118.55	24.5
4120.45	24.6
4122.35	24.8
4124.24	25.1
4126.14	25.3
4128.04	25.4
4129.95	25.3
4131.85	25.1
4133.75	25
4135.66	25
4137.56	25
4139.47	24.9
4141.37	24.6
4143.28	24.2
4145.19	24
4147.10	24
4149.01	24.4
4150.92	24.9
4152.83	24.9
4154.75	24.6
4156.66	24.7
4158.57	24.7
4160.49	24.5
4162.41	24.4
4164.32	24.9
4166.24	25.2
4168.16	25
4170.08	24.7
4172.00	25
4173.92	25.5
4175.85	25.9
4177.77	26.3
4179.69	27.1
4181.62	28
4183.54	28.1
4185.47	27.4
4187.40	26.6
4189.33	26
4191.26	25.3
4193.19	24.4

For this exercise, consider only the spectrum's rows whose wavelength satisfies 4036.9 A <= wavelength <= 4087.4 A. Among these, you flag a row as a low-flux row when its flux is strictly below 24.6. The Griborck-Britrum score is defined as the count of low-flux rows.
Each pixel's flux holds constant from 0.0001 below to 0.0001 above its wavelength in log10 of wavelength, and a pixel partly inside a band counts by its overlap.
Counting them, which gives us 10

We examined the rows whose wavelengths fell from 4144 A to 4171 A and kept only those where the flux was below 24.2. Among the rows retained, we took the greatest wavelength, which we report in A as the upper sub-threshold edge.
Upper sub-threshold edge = 4147.10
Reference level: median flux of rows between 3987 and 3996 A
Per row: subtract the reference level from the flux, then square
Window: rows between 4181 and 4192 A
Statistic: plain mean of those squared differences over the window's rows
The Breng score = 11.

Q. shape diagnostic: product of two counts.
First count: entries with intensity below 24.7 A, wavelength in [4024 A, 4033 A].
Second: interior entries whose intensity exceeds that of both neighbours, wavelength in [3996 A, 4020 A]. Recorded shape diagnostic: 3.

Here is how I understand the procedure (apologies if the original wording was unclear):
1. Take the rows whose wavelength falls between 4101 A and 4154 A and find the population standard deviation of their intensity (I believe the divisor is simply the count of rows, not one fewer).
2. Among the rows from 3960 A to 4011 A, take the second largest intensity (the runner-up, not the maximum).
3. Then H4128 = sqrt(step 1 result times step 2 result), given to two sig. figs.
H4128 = 4.8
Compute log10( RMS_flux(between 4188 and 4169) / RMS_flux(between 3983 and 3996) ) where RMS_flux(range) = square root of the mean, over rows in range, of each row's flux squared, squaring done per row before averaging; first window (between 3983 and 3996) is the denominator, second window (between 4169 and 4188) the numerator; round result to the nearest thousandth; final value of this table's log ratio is 0.041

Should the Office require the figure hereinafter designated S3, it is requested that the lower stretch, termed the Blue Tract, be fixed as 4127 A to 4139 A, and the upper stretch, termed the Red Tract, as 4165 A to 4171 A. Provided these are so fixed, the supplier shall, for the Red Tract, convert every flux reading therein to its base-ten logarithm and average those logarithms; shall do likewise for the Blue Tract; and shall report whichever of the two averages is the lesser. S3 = 1.40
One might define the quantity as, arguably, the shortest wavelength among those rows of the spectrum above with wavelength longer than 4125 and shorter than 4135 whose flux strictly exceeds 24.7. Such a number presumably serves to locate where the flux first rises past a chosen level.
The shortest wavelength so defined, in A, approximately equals 4126.14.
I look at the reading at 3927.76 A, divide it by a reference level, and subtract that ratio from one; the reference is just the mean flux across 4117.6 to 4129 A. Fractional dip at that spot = 0.10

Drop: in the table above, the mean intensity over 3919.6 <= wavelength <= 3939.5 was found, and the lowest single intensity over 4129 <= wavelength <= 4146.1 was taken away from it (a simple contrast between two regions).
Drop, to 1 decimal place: -1.0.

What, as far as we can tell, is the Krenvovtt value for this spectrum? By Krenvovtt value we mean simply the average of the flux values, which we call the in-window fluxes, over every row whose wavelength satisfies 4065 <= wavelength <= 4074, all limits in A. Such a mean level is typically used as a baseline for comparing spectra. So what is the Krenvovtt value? 26.1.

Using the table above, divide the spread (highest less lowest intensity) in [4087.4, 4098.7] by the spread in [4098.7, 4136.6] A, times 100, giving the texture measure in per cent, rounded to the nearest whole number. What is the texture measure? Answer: 90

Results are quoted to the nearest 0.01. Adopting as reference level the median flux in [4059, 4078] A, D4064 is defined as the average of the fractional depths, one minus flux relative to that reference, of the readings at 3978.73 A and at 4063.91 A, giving 0.10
